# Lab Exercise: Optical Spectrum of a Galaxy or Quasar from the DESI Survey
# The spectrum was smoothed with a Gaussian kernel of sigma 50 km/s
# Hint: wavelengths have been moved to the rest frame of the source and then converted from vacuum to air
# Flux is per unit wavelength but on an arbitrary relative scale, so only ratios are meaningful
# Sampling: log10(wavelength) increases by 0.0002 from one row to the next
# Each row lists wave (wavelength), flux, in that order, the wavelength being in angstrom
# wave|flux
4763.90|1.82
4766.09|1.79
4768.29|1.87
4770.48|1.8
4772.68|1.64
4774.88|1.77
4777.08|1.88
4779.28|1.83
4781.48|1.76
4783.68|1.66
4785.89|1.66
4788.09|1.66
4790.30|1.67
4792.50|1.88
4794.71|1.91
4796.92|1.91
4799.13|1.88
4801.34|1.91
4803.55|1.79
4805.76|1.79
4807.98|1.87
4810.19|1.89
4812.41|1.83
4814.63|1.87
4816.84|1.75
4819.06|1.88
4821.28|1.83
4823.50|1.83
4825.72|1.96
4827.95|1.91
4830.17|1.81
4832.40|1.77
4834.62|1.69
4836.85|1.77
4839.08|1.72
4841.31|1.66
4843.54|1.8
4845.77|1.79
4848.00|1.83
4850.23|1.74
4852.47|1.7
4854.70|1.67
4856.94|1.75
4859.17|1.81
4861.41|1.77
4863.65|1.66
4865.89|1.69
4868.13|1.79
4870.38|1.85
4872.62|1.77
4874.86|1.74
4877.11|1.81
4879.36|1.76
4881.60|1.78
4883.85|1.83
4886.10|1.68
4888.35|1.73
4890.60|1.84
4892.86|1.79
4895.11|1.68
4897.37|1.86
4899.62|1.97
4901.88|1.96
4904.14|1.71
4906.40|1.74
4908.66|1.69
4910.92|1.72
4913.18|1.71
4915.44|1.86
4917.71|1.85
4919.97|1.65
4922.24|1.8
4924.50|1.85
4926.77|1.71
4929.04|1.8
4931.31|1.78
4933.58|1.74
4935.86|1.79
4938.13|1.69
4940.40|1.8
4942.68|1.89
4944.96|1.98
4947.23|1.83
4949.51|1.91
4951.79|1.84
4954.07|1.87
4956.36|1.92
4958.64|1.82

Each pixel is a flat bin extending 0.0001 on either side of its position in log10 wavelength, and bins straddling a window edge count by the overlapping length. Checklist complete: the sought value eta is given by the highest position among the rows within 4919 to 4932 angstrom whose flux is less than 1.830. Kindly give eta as 4931.31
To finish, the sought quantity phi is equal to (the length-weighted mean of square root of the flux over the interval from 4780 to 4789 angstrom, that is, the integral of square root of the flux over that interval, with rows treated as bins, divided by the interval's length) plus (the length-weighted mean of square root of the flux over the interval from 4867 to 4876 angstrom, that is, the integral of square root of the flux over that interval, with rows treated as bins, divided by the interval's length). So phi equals 2.64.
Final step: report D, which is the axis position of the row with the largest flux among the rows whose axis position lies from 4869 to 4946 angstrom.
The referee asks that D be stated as 4944.96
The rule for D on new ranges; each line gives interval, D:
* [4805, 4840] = 4825.72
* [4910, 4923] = 4915.44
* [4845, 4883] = 4870.38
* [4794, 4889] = 4825.72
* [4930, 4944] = 4942.68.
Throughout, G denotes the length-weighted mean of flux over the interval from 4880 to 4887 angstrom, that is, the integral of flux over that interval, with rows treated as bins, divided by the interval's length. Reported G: 1.77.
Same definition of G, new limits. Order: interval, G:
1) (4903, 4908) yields 1.72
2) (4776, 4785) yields 1.78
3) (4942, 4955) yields 1.89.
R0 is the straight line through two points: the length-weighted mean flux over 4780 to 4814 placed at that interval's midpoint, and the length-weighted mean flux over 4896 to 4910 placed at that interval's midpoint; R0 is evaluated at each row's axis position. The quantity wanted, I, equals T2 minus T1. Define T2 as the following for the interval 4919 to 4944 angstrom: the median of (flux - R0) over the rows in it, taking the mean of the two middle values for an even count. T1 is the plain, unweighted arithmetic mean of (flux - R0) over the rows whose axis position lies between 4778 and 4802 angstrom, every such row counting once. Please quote -0.02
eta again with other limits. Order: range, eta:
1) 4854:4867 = 4865.89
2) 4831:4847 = 4845.77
